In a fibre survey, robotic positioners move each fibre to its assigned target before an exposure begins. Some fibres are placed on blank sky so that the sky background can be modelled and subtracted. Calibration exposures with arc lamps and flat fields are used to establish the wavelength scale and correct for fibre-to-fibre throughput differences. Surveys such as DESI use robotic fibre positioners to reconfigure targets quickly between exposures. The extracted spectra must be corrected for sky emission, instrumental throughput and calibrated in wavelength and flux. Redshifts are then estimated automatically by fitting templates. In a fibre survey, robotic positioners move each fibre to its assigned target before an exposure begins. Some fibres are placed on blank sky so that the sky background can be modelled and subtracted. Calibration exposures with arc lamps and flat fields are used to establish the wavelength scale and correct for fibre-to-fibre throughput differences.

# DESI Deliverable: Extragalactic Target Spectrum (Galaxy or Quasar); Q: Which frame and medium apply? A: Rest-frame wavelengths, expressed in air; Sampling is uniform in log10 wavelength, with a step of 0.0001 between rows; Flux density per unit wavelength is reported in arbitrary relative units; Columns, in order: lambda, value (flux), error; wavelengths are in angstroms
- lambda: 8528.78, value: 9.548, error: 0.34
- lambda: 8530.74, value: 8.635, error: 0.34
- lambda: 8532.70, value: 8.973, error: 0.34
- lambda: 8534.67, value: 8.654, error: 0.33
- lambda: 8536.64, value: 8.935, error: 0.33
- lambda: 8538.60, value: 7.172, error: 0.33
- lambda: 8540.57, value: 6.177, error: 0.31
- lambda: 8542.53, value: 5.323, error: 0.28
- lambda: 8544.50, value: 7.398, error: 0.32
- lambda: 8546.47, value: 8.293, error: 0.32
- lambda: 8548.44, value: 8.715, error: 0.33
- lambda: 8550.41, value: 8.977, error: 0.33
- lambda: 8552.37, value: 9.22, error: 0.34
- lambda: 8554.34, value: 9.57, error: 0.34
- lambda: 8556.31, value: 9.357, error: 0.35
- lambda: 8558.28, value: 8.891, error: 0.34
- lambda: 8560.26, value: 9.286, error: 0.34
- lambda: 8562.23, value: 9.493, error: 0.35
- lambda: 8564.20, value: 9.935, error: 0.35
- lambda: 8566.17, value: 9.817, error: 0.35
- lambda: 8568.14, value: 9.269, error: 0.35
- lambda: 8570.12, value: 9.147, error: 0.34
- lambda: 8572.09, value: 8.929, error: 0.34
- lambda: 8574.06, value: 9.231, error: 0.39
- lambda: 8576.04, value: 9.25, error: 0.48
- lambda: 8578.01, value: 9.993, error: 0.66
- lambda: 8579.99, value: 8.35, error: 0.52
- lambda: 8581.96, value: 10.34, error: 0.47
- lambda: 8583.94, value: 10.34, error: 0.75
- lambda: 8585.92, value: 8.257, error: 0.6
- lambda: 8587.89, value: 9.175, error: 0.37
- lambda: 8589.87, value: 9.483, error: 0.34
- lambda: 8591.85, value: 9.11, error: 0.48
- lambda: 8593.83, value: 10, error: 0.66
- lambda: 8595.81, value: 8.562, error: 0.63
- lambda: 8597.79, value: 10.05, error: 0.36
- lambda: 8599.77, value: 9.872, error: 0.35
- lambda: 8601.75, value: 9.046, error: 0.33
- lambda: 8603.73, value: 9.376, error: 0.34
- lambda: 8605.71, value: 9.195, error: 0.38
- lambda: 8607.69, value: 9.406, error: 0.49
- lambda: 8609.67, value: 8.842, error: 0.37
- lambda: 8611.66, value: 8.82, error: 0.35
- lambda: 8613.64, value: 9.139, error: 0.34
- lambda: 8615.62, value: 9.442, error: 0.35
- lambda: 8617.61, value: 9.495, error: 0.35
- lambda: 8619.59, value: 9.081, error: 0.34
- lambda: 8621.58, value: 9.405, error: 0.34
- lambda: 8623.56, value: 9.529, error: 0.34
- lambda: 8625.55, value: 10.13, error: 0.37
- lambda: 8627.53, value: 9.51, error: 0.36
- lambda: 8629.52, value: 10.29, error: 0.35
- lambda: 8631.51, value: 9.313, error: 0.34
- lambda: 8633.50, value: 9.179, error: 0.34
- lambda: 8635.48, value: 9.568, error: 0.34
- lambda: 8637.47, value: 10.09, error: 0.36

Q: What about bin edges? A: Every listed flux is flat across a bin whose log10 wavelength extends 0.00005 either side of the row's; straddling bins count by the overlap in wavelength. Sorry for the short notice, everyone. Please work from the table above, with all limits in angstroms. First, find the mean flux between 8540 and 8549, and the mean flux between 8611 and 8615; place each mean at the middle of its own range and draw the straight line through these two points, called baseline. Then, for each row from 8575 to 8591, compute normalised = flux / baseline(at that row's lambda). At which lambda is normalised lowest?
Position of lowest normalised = 8585.92 angstroms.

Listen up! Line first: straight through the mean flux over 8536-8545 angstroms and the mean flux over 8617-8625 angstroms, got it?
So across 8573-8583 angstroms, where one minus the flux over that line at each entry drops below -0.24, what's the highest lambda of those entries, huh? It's 8581.96 angstroms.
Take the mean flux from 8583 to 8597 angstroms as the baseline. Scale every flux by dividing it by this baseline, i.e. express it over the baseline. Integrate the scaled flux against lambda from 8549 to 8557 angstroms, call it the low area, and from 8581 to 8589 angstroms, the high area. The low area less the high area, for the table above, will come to -0.2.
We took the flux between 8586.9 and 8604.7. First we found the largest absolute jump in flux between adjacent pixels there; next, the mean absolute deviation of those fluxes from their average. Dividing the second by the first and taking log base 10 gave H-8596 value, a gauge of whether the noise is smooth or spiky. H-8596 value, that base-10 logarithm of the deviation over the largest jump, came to -0.58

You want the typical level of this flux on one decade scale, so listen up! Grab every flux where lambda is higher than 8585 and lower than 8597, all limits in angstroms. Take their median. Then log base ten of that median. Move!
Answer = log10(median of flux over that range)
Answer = 0.961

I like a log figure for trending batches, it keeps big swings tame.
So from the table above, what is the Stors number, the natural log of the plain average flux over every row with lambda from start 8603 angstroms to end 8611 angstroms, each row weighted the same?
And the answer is 2.22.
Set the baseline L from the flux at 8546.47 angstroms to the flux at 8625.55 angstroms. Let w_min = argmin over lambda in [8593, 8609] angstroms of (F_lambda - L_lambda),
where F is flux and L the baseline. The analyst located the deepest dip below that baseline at 8595.81 angstroms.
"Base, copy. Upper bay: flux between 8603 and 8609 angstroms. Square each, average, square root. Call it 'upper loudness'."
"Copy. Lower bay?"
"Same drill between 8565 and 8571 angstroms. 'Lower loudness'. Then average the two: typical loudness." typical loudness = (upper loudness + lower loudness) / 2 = 9.4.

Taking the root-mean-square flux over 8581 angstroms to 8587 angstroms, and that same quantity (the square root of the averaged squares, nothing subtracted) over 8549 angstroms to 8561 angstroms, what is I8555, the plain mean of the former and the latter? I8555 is 9.46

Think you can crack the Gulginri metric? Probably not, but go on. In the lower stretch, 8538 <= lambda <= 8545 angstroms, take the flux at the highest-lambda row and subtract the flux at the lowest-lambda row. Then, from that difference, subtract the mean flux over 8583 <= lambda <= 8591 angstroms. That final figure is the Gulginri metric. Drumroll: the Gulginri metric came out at -9.1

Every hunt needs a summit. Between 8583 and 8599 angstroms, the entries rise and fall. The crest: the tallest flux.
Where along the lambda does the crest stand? 8583.94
